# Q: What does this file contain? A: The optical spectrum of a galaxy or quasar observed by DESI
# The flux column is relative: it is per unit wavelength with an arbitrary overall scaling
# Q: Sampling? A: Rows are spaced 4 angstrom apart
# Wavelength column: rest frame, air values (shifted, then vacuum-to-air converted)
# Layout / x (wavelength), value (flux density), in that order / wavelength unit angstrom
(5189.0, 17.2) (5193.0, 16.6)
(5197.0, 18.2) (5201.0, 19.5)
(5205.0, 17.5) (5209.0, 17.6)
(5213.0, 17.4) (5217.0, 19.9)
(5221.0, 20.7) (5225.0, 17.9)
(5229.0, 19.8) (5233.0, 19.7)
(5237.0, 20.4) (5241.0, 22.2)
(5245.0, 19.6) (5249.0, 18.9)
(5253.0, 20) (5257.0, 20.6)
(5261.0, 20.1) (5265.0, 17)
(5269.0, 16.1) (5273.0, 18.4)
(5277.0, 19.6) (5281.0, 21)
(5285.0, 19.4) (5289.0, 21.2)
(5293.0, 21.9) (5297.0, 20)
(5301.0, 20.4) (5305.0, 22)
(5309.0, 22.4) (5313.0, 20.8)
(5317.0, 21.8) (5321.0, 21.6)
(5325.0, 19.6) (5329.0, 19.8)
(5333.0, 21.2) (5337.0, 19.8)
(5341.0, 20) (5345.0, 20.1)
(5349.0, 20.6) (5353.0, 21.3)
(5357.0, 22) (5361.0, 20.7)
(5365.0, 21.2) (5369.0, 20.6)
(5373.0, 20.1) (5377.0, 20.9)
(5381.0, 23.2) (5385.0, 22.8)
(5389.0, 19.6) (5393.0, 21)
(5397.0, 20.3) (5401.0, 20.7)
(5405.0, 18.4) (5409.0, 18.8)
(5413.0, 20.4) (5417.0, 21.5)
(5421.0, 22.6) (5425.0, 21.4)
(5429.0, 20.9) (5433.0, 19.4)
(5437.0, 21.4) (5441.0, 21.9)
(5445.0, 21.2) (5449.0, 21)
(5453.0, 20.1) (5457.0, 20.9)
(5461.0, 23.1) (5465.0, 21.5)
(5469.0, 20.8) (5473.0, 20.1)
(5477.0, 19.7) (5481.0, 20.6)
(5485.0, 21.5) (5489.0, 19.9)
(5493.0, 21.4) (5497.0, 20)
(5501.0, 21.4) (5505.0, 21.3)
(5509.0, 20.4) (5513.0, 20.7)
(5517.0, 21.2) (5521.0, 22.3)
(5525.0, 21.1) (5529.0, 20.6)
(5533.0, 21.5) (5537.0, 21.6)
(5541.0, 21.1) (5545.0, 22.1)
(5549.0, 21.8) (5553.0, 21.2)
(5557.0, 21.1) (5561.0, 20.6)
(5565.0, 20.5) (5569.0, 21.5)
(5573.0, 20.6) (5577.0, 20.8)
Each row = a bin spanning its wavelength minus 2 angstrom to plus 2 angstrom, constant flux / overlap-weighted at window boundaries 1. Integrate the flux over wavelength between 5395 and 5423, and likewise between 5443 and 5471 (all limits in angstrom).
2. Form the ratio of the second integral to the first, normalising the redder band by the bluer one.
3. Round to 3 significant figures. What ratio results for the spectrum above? 1.04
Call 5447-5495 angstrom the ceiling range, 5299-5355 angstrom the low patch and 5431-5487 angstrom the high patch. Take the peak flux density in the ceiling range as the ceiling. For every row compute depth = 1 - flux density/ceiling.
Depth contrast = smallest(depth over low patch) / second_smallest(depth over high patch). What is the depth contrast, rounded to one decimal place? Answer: 0.6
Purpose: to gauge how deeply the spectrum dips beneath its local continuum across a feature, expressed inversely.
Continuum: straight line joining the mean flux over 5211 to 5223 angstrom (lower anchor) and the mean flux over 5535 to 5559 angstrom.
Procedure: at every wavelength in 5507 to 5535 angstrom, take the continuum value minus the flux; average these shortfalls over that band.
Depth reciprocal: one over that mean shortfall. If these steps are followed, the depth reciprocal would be 5.0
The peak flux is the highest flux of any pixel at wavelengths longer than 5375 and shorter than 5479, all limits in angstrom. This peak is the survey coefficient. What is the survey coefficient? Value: 23.2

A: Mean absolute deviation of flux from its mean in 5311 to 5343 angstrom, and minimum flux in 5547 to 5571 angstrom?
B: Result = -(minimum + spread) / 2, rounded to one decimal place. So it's -10.6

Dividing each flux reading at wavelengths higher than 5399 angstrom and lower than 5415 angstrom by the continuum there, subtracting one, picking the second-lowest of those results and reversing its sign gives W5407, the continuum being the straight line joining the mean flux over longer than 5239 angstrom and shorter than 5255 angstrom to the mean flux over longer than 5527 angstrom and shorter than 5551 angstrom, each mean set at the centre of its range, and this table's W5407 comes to 0.10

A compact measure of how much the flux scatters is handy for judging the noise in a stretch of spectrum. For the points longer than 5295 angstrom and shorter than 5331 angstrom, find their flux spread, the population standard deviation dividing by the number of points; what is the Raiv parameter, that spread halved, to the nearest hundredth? 0.49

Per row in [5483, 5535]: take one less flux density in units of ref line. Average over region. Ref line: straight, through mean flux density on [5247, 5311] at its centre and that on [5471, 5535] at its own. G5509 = -0.007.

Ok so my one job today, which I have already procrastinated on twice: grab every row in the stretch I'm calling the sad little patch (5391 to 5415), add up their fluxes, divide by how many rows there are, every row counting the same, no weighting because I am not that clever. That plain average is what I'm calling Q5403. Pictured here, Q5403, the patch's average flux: 19.9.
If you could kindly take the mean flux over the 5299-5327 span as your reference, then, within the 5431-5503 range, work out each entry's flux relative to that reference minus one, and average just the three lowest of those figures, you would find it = -0.074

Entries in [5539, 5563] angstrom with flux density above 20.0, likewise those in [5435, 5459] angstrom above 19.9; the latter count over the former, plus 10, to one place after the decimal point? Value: 11.0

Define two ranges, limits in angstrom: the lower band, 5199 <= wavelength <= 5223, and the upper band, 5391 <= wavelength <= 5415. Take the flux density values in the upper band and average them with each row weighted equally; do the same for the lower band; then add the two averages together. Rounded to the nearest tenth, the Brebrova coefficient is 38.7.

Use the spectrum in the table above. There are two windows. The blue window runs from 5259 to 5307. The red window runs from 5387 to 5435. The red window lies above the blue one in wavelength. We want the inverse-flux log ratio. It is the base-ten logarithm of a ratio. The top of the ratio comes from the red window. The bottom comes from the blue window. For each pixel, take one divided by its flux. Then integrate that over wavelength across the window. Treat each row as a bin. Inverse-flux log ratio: -0.02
